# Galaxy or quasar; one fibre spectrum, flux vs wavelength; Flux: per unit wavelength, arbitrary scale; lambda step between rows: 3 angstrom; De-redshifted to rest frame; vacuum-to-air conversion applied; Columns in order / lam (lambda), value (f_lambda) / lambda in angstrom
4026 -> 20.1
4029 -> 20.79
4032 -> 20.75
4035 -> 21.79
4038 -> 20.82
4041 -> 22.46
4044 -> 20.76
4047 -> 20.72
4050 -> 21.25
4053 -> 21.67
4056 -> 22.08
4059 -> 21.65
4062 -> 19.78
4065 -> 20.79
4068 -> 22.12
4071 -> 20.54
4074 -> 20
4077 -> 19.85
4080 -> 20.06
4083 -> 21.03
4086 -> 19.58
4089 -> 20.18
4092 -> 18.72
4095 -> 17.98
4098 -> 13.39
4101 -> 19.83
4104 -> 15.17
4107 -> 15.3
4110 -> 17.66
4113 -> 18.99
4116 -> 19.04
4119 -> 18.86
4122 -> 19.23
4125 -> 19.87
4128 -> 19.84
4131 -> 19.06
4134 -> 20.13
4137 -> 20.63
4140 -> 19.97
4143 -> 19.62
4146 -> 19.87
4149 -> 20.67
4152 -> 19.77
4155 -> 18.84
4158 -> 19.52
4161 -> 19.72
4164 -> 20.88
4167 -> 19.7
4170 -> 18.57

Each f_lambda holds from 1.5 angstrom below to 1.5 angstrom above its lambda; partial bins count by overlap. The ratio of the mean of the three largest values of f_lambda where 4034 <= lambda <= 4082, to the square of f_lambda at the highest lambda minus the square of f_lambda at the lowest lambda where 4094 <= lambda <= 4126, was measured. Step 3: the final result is 0.3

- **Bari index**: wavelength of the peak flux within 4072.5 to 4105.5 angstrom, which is 4083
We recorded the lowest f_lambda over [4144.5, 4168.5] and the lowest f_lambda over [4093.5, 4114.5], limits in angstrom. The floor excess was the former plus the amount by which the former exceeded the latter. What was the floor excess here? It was 24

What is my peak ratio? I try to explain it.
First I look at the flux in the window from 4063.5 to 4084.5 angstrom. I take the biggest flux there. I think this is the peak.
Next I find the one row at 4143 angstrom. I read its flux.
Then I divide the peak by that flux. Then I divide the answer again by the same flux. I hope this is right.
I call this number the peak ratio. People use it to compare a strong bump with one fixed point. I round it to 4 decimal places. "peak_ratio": 0.0575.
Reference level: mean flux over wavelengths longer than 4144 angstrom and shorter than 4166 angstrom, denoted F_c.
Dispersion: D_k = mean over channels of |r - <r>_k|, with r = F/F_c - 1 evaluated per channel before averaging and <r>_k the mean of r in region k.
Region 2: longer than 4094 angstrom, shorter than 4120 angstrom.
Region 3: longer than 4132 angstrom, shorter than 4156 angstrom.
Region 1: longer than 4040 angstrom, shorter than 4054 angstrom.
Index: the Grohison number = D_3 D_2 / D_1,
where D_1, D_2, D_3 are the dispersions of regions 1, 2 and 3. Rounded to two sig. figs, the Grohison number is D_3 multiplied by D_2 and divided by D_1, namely 0.068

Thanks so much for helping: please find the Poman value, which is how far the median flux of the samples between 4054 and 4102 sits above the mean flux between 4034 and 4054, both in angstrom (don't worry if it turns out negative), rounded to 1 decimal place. -1.3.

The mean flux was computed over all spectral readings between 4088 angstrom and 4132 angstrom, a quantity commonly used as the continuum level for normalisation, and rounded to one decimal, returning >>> 18.2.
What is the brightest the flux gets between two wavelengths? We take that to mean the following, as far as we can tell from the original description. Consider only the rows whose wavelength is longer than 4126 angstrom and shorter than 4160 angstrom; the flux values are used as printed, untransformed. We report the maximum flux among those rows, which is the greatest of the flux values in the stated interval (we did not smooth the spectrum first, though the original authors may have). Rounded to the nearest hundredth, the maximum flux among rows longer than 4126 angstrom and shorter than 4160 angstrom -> 20.67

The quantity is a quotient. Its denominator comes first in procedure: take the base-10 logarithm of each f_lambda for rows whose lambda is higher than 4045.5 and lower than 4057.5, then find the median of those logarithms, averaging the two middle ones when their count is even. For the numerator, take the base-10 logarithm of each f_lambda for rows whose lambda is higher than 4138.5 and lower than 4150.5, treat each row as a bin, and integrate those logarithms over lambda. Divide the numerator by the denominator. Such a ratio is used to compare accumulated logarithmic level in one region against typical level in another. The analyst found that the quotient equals 11.7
